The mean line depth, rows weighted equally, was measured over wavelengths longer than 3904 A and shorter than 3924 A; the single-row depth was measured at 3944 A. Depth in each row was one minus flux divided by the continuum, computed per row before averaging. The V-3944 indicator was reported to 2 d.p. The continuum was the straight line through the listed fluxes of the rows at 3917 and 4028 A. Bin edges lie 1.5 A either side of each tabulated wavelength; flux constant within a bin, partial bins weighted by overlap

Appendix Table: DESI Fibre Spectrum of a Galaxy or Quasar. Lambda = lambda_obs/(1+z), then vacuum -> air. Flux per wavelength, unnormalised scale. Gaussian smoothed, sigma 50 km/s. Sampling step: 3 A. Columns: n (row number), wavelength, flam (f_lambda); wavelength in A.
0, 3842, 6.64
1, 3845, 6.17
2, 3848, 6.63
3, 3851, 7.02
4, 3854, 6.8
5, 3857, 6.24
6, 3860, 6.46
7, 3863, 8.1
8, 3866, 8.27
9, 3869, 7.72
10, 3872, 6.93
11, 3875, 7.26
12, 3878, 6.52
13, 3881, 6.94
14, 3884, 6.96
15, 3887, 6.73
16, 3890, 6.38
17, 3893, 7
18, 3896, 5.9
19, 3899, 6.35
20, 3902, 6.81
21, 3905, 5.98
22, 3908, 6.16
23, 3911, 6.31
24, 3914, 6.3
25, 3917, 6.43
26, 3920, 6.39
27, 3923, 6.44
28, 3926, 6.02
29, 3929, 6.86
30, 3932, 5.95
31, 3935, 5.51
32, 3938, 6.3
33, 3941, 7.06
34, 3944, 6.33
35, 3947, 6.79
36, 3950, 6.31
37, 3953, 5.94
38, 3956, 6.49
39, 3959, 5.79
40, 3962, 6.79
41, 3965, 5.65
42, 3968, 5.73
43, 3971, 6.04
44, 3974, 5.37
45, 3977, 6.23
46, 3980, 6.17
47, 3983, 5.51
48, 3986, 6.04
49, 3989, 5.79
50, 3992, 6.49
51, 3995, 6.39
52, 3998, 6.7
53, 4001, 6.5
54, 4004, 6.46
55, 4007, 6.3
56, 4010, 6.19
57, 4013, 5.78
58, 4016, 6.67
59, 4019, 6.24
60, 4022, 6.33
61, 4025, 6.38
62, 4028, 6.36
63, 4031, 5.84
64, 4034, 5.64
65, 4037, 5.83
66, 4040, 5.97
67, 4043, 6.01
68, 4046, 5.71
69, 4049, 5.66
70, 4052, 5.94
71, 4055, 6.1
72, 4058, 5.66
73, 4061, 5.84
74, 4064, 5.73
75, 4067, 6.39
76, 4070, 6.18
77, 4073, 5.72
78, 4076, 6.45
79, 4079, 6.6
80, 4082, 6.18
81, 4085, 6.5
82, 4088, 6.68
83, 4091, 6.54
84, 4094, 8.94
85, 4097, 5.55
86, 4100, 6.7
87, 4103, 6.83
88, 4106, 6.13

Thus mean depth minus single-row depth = 0.01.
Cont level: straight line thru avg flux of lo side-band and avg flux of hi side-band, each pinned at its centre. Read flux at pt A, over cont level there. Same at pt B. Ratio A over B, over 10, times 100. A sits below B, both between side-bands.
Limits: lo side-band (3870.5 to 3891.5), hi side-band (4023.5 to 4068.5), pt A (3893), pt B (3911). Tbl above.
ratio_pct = 10.9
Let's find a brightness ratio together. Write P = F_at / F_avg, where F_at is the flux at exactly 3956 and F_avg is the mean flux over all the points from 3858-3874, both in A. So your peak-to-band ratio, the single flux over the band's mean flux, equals 0.87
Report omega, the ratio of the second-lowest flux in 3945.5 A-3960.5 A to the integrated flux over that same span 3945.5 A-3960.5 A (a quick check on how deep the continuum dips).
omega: 0.063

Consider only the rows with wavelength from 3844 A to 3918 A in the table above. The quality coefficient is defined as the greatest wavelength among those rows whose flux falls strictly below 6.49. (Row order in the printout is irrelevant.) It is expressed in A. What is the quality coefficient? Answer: 3917 A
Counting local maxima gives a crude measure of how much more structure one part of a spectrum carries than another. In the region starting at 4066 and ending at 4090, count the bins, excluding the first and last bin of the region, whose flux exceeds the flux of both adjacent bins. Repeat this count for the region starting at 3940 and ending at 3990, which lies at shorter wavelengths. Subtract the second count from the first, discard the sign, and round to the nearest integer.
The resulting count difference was 5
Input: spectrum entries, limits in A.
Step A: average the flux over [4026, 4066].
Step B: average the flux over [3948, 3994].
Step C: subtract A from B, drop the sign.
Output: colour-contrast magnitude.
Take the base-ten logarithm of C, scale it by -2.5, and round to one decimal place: 2.0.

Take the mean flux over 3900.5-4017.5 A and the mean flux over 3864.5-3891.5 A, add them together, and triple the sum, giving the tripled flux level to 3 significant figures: 39.9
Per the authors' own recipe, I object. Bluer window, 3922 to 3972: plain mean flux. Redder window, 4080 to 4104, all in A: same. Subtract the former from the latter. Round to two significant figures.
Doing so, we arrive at 0.50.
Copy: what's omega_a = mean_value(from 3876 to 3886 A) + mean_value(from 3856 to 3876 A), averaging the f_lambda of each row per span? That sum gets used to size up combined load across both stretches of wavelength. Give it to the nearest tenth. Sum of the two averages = 14.1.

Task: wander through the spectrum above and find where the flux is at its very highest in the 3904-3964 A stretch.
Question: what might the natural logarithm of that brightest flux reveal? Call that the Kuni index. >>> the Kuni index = 1.95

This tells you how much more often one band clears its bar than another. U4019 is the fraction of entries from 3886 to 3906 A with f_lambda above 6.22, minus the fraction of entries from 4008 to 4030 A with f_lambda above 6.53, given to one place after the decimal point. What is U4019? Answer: 0.6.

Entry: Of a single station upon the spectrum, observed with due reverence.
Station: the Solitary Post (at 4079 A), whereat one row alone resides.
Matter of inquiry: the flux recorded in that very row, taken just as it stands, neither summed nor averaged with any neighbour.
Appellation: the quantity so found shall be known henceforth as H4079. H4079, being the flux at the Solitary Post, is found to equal 6.6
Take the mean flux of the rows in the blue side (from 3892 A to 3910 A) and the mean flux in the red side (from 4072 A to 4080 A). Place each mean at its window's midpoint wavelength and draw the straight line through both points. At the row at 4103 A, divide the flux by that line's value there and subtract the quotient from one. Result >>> -0.09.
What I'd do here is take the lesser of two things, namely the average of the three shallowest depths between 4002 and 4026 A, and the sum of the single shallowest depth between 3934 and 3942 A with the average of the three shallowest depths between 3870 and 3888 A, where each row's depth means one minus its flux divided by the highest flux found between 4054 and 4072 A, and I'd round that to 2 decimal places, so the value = -0.21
